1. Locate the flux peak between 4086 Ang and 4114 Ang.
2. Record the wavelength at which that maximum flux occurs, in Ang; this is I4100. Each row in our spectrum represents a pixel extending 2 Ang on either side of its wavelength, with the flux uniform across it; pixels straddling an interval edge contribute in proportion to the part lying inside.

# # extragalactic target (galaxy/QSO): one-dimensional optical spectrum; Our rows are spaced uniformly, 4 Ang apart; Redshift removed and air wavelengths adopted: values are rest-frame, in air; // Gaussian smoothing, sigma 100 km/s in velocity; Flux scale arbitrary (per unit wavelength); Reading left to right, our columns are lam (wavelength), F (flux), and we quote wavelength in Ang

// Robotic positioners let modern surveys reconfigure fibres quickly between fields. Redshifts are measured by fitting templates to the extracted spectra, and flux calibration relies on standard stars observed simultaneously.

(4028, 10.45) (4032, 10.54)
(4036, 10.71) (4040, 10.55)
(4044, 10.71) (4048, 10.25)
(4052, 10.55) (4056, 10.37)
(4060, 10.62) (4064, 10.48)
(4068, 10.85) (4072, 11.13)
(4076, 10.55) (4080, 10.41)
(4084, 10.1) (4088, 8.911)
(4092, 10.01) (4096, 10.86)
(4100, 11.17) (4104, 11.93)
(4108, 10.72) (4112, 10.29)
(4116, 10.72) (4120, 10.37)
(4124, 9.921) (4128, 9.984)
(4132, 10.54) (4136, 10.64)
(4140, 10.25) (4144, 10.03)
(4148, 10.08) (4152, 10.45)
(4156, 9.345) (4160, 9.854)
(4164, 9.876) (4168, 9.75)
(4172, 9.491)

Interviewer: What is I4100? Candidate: 4104 Ang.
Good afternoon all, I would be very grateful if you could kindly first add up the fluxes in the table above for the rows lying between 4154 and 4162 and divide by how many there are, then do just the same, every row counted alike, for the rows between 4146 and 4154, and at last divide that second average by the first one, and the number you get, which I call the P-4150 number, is 1.07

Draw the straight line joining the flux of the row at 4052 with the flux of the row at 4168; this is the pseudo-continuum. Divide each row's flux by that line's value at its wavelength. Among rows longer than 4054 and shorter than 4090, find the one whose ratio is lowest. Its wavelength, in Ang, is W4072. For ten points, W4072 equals 4088 Ang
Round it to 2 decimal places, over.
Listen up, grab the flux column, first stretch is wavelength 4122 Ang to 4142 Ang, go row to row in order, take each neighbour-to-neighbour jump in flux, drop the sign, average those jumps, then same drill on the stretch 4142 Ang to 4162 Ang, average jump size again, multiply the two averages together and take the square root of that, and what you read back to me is 0.38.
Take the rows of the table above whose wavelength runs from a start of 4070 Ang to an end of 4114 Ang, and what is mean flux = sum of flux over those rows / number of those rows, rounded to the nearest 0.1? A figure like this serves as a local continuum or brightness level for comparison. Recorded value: 10.6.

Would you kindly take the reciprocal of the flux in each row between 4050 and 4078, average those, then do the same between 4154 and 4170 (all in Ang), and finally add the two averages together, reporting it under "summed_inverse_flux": 0.197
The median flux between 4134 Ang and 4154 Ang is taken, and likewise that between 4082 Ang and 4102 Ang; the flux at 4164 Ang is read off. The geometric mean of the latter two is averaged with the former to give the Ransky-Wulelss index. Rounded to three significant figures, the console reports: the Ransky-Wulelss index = 10.1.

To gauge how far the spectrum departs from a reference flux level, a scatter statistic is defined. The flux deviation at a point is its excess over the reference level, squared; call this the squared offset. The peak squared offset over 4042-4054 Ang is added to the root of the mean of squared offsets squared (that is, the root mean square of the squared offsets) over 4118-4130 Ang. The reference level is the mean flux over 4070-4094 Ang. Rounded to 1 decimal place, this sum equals 0.3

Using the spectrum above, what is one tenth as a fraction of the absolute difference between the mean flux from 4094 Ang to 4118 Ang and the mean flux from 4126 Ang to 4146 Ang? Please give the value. 0.15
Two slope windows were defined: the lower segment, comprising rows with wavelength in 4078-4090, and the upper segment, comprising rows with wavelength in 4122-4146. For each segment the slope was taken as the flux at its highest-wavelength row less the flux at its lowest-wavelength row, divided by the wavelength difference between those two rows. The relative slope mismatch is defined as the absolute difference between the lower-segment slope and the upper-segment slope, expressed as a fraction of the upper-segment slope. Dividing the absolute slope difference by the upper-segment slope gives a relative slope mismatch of 35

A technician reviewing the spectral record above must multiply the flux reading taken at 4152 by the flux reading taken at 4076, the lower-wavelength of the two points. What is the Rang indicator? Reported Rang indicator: 110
